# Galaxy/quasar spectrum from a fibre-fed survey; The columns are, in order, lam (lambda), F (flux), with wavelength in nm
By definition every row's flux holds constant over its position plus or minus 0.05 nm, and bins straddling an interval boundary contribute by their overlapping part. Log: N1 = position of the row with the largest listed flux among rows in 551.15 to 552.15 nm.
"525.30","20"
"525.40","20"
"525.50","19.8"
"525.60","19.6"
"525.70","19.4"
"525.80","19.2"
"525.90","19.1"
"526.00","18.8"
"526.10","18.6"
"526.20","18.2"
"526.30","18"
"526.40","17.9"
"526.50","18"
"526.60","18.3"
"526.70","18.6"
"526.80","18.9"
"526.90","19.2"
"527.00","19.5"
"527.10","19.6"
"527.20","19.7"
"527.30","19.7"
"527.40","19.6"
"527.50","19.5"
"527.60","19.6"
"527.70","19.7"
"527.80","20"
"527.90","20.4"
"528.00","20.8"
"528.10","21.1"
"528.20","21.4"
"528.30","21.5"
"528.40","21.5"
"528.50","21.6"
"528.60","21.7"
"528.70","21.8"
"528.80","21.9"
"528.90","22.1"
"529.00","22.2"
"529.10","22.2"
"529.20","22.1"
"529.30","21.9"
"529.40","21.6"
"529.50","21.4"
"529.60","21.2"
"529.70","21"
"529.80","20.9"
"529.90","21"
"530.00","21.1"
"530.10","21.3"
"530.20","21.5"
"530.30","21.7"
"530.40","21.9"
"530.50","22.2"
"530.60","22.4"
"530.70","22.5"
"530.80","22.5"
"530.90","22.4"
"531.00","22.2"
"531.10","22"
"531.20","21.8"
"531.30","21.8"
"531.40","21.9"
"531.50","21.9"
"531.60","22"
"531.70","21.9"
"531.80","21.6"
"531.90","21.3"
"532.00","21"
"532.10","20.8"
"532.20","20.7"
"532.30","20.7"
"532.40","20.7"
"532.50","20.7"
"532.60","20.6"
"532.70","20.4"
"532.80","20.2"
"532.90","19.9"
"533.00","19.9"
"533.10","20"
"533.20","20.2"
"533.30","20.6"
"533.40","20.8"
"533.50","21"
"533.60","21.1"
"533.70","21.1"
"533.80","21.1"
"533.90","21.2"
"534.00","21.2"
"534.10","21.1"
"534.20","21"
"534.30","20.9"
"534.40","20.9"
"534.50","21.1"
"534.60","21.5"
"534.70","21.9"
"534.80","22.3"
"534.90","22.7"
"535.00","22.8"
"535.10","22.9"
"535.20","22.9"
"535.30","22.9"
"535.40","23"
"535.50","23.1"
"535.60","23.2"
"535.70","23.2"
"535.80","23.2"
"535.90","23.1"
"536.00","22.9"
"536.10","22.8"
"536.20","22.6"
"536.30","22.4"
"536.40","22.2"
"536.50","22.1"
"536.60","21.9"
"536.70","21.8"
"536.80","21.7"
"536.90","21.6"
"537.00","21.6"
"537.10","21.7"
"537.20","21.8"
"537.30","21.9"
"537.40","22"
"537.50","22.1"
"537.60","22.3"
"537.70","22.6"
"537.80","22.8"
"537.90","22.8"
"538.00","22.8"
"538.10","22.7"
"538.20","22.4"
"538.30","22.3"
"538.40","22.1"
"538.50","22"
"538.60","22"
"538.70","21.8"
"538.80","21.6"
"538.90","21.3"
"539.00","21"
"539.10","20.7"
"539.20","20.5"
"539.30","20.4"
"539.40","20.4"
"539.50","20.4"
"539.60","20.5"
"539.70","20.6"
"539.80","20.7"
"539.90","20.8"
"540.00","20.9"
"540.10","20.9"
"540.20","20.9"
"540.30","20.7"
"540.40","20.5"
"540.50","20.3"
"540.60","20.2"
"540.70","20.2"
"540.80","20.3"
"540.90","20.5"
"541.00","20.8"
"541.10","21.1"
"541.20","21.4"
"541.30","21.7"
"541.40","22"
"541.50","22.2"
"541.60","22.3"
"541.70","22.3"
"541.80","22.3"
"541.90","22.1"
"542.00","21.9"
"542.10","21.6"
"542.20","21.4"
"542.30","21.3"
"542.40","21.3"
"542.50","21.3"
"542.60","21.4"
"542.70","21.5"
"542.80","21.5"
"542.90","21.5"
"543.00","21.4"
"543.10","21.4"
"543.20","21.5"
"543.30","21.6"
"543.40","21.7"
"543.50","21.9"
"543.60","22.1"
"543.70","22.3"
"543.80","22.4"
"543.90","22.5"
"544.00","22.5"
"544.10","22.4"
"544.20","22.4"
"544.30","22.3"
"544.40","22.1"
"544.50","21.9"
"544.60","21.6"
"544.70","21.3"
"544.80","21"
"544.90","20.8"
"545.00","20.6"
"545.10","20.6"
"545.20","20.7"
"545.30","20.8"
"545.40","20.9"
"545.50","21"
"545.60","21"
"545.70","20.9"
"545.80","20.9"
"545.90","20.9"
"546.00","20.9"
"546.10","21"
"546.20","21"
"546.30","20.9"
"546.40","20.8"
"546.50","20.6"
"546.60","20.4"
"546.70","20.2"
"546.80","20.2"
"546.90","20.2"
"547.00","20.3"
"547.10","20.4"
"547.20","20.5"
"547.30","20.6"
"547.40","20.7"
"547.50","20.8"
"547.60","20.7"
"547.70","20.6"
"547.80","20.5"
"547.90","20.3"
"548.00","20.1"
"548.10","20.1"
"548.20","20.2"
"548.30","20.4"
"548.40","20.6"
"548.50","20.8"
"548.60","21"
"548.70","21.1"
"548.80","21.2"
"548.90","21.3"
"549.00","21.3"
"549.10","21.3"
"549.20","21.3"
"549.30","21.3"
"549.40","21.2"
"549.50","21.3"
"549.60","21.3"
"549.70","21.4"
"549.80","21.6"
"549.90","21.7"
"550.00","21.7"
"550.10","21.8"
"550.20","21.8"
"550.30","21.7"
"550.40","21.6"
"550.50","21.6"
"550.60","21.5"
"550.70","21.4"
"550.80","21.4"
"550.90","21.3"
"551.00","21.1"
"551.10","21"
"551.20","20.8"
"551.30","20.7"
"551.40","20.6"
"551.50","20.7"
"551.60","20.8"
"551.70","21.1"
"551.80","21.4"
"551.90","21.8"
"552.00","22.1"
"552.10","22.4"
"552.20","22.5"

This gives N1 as 552.10 nm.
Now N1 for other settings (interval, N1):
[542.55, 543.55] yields 543.50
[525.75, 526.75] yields 525.80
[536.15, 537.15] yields 536.20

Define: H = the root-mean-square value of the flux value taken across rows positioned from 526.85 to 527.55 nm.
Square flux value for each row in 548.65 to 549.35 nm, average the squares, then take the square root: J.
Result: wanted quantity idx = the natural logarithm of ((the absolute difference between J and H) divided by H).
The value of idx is -2.4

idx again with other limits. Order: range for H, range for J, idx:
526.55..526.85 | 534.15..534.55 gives -2.1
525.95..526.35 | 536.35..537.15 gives -1.7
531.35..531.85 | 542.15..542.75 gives -3.8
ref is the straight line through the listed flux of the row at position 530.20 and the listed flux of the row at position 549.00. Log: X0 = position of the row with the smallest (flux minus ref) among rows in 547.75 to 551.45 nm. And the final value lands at 548.00 nm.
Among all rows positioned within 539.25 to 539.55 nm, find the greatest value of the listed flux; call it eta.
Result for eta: 20.4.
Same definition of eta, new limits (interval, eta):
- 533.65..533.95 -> 21.2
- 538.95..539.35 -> 21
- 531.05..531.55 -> 22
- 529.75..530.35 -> 21.7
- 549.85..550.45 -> 21.8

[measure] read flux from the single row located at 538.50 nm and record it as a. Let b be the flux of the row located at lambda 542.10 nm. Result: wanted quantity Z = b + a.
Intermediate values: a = 22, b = 21.6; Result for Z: 43.6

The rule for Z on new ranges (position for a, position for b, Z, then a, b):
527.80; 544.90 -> 40.8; 20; 20.8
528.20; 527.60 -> 41.0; 21.4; 19.6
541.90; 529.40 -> 43.7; 22.1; 21.6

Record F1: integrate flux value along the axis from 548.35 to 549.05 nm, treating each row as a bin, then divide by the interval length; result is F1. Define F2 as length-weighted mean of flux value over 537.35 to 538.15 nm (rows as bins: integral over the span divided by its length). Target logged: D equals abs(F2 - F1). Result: 1.5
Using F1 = 21.0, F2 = 22.5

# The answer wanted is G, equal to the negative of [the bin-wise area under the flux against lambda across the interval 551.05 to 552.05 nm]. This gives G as -21.1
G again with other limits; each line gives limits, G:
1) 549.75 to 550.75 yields -21.6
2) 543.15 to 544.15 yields -22.1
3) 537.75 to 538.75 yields -22.4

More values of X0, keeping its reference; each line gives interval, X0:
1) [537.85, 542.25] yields 540.60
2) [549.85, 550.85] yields 550.70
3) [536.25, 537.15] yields 536.90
